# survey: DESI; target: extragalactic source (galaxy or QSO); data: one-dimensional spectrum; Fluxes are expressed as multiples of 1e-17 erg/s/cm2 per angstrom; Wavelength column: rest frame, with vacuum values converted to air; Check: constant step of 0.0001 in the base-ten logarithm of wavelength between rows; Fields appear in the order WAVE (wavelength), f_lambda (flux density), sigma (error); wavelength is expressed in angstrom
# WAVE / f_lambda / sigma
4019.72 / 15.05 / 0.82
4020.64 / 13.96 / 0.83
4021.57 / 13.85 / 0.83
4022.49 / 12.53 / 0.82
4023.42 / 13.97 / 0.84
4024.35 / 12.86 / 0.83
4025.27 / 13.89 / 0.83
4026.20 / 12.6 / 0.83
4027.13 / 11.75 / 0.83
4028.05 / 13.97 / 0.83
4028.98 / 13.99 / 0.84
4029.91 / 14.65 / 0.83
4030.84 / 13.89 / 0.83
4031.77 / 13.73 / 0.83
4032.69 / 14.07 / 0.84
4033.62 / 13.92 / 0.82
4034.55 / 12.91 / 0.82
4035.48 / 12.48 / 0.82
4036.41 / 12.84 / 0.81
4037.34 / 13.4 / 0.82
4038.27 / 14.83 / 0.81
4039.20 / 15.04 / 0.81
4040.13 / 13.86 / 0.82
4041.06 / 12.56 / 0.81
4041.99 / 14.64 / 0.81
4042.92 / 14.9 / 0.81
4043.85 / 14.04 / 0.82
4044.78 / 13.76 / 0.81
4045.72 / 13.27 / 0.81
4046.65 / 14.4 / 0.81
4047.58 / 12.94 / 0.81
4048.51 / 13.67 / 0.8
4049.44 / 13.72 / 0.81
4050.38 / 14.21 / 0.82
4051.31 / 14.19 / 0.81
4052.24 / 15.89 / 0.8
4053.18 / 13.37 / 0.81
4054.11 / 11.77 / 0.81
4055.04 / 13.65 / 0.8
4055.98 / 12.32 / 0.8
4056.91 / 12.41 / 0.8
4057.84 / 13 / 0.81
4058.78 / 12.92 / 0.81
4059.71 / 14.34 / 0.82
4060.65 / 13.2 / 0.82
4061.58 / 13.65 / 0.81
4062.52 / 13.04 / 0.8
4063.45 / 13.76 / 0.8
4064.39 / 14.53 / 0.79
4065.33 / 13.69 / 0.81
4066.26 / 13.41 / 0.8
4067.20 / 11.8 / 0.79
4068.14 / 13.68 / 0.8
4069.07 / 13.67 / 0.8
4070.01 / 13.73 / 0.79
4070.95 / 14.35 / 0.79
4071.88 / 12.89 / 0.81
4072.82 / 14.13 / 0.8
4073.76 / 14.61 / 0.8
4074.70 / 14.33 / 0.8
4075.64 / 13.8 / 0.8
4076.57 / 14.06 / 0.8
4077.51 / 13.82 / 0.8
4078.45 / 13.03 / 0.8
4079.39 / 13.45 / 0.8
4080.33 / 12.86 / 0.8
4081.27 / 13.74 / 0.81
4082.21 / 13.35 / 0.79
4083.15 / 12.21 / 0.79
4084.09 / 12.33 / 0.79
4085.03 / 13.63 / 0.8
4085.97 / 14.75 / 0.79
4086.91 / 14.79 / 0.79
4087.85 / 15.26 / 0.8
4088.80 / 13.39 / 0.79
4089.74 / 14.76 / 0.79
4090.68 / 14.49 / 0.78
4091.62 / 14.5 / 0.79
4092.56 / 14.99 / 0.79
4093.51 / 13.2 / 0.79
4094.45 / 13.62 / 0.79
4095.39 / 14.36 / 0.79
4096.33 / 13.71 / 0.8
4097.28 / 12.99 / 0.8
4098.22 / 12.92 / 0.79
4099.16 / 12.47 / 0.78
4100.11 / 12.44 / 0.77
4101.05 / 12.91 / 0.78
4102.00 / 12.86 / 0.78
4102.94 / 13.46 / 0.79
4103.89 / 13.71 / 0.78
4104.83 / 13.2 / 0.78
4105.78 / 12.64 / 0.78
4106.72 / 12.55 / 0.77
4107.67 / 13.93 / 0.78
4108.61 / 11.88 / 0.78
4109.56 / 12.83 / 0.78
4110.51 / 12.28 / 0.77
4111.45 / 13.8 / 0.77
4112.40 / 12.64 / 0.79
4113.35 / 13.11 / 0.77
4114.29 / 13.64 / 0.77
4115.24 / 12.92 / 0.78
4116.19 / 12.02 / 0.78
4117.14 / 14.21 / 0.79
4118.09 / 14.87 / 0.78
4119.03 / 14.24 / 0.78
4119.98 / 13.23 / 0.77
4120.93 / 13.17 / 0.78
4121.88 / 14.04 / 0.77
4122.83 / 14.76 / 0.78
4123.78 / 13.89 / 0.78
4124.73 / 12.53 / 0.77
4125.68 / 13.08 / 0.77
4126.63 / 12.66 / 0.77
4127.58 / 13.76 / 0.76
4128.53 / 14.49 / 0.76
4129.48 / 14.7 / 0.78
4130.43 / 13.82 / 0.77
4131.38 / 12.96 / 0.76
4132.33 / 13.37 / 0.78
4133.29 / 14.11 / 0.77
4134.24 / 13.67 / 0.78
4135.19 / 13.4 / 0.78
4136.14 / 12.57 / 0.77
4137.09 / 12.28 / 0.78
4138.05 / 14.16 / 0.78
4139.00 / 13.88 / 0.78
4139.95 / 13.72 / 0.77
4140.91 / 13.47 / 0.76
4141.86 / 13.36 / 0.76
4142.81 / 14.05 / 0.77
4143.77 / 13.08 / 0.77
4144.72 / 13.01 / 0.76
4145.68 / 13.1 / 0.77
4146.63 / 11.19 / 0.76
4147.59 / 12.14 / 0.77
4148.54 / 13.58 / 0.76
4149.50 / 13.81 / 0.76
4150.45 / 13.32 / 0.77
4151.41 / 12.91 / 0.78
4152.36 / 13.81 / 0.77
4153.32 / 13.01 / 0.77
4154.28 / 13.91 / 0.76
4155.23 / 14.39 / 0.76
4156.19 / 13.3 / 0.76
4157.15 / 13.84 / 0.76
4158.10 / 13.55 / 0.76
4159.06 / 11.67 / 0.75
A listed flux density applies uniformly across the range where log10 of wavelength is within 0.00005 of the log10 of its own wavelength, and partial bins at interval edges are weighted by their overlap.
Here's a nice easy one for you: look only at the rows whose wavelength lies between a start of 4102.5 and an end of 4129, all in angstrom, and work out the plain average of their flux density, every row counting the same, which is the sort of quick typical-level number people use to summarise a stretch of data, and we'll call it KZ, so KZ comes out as 13.3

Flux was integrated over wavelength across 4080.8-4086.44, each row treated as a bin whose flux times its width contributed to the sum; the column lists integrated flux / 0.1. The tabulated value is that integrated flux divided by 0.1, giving 752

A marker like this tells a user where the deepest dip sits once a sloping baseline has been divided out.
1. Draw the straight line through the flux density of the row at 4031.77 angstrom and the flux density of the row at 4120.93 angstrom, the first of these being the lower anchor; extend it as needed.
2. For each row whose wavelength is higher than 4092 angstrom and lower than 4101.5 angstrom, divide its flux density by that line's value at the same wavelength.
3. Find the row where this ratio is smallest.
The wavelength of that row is 4100.11 angstrom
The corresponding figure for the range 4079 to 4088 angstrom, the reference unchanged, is 4083.15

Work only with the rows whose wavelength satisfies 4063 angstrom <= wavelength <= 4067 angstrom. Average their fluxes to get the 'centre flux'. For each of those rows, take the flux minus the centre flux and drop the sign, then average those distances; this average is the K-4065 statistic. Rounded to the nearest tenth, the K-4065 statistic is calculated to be 0.3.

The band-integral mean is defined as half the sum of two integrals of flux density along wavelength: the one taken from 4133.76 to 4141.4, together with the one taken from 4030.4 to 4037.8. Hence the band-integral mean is 101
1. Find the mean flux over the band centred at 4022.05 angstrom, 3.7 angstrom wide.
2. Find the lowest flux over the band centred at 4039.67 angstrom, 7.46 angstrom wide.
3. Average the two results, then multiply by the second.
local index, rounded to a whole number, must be 164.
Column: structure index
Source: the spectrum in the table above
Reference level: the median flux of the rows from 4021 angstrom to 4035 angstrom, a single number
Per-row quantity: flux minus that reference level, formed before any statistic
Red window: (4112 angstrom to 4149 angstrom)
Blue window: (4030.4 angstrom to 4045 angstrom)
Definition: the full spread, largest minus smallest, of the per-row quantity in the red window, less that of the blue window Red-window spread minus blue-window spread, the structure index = 1.1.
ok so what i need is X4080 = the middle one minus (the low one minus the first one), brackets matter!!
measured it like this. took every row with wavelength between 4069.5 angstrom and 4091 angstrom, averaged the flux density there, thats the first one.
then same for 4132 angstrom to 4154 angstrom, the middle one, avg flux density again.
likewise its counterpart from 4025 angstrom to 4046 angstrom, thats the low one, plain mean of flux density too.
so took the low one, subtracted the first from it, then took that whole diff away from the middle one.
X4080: 13.4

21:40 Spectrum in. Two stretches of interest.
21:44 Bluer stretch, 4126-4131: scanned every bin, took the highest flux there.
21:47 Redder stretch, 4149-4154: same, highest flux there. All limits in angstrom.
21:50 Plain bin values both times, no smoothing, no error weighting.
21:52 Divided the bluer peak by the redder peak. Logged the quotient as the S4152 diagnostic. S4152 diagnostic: 1.06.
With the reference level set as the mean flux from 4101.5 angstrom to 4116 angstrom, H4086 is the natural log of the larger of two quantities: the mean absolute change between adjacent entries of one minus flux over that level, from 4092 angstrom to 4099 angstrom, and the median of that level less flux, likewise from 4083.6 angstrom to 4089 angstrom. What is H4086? -2.88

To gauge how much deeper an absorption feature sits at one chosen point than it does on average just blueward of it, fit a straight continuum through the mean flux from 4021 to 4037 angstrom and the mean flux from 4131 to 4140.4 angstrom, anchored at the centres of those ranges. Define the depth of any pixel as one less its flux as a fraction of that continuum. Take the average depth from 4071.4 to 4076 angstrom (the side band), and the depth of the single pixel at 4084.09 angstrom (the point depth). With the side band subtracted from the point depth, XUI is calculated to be 0.12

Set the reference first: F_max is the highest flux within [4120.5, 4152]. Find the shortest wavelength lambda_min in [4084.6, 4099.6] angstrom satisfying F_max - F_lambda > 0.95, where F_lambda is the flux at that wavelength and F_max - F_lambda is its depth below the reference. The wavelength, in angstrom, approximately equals 4085.03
